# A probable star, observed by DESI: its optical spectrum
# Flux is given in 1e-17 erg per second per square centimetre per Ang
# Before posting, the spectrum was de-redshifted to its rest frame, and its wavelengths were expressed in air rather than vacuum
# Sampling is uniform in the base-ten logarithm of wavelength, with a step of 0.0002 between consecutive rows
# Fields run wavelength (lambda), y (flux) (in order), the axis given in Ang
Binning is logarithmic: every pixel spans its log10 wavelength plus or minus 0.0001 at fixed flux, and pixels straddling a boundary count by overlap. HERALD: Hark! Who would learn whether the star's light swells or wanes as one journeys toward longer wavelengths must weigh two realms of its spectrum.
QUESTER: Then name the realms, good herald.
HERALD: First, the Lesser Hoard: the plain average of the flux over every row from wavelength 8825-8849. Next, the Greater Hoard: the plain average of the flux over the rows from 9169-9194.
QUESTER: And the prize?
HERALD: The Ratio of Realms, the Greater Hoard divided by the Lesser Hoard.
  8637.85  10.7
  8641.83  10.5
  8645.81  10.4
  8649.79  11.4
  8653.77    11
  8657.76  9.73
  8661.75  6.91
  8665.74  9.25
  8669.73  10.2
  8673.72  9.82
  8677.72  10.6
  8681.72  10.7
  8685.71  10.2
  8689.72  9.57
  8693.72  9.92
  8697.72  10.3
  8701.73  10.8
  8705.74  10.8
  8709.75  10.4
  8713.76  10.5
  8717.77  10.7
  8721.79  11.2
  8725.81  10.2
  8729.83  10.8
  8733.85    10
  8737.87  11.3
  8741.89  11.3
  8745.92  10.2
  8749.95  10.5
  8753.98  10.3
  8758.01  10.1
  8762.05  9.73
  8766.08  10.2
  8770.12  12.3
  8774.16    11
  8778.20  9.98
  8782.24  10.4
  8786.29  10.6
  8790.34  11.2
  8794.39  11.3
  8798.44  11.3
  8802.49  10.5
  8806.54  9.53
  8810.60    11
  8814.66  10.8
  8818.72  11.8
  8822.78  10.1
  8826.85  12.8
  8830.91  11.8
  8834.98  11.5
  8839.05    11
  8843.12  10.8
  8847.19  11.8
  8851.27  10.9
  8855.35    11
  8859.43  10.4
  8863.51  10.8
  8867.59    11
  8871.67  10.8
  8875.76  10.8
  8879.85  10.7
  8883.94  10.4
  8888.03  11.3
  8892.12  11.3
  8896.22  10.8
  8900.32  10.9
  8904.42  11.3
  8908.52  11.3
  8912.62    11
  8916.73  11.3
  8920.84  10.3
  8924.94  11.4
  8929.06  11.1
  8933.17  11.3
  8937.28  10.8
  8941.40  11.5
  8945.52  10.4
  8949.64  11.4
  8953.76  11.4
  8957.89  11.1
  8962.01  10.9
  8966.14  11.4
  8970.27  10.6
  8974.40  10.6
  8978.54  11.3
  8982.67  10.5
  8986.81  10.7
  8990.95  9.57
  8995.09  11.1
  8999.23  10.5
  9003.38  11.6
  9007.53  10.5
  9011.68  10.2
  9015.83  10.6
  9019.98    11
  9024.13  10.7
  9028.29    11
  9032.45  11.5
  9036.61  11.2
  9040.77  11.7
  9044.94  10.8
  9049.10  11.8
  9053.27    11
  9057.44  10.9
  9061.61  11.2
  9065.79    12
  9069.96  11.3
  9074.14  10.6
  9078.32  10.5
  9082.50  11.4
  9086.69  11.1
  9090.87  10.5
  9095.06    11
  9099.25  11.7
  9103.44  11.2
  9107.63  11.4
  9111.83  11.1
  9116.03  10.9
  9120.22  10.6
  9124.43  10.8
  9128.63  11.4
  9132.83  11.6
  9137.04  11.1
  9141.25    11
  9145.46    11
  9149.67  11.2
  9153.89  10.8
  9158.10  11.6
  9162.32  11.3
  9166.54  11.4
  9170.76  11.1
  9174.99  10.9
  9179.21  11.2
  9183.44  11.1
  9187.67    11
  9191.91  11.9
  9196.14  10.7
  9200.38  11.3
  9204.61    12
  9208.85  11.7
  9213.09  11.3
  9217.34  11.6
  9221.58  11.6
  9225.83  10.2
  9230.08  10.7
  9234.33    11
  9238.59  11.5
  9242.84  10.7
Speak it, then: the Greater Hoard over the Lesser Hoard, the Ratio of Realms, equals 0.96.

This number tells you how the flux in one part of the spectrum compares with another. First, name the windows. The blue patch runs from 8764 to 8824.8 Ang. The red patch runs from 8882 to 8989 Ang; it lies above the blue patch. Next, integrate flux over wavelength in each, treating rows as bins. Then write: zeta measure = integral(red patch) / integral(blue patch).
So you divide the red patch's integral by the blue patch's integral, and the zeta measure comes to 1.8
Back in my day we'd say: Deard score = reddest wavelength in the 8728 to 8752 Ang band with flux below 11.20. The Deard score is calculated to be 8749.95 Ang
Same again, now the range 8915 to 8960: 8957.89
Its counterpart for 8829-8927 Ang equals 8920.84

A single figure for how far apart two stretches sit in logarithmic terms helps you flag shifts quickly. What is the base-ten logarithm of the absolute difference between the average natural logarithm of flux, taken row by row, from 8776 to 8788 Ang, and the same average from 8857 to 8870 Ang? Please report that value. -1.4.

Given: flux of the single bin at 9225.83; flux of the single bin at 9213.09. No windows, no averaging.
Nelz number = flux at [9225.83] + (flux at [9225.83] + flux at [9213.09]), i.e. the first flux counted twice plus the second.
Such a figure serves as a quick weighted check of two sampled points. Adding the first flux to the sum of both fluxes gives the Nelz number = 31.7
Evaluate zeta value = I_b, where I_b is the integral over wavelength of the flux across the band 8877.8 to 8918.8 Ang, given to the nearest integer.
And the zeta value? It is 452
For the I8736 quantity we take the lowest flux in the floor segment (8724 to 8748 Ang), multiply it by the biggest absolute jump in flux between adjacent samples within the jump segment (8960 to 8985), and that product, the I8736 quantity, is 8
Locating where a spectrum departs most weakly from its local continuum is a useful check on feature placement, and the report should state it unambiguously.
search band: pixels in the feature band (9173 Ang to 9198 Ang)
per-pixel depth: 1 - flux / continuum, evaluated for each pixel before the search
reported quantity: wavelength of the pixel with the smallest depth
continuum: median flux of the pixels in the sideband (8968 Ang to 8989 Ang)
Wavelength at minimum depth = 9191.91 Ang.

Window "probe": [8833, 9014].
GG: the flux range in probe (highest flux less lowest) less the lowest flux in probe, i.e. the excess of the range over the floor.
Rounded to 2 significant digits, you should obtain -7.3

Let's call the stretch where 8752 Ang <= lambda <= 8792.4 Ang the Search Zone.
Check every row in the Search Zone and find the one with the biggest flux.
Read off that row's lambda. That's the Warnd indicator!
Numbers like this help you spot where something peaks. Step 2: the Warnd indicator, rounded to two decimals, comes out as 8770.12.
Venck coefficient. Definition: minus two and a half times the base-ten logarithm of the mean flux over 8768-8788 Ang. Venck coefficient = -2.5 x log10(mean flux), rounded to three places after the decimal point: -2.589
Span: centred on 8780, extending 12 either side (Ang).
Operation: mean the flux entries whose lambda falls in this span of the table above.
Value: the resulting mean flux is 10.9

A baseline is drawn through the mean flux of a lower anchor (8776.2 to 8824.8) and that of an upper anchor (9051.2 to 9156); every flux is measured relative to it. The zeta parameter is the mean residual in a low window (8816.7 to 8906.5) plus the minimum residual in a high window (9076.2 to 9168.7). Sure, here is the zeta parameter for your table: -0.27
